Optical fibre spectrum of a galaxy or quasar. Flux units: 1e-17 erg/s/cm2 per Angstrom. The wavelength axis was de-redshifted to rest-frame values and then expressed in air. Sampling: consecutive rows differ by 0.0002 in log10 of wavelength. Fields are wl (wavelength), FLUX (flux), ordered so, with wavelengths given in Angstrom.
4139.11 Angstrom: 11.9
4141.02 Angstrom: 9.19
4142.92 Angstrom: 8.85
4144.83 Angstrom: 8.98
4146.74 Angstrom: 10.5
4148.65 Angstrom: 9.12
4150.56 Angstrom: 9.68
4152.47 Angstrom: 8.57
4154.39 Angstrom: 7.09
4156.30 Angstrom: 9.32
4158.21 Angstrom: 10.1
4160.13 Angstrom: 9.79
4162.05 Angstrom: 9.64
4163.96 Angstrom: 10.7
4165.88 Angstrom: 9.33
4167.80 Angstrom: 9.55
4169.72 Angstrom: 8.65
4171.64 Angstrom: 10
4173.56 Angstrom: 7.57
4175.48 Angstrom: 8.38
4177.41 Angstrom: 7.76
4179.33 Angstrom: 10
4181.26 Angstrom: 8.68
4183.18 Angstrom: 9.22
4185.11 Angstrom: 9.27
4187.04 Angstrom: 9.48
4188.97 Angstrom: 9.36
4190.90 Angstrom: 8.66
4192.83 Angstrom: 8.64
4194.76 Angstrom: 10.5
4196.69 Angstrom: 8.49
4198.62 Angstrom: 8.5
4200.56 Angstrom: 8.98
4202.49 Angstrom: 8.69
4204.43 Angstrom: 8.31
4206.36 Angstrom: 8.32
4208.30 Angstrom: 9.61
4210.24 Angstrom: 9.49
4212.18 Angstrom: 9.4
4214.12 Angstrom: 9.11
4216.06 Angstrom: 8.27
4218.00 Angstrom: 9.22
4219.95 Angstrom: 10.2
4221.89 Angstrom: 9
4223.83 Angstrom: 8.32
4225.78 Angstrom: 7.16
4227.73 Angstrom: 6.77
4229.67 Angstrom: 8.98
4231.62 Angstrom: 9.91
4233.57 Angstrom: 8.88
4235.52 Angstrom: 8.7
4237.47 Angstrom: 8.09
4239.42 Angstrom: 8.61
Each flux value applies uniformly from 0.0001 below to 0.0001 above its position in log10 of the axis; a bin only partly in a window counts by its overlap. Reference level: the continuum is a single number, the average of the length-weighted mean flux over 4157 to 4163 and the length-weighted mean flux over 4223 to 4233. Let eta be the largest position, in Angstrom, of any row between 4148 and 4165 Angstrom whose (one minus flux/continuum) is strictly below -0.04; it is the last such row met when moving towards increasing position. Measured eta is 4163.96 Angstrom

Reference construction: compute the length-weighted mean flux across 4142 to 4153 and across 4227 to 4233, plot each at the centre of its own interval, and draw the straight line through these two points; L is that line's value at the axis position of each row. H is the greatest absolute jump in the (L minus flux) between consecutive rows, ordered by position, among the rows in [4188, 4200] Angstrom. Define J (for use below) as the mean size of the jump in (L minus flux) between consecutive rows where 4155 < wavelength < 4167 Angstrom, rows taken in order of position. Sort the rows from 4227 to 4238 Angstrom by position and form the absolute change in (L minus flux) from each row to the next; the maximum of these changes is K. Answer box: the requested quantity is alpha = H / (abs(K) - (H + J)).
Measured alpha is -4.0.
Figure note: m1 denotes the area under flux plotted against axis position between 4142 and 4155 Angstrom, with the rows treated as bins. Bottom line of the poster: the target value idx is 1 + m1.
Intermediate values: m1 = 117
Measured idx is 118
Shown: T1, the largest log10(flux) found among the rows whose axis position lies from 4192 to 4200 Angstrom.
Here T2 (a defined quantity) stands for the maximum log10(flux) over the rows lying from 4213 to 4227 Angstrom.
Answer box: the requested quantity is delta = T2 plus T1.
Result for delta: 2.03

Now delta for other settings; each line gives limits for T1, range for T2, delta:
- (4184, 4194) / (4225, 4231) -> 1.93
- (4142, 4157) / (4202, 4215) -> 2.00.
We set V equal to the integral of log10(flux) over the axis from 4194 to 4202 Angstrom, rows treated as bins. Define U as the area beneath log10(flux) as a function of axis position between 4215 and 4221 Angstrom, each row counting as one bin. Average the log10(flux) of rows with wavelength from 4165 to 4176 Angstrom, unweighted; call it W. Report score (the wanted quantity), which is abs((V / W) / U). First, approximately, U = 5.8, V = 7.6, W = 0.95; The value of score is 1.4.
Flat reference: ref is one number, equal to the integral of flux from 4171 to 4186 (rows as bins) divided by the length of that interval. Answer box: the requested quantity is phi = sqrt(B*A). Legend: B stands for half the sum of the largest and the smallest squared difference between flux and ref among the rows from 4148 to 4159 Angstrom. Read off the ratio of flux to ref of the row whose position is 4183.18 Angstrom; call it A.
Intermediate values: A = 1.044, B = 1.6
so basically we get 1.3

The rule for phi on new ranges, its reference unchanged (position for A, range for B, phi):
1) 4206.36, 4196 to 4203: 0.3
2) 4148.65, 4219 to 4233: 1.5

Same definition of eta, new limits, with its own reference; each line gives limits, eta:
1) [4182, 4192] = 4187.04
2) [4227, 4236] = 4231.62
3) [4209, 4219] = 4212.18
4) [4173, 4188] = 4187.04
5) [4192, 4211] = 4210.24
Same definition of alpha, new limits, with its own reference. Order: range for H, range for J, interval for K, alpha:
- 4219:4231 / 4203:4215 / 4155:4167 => -1.8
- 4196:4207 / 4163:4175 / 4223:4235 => 1.0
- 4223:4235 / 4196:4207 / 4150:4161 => -10.2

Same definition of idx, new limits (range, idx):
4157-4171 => 137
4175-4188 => 118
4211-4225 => 128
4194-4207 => 116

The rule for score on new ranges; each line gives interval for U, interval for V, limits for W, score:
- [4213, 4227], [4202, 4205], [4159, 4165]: 0.2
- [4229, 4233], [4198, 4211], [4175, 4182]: 3.4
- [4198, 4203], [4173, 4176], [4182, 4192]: 0.6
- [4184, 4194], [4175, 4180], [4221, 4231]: 0.5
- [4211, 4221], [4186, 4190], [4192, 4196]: 0.4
